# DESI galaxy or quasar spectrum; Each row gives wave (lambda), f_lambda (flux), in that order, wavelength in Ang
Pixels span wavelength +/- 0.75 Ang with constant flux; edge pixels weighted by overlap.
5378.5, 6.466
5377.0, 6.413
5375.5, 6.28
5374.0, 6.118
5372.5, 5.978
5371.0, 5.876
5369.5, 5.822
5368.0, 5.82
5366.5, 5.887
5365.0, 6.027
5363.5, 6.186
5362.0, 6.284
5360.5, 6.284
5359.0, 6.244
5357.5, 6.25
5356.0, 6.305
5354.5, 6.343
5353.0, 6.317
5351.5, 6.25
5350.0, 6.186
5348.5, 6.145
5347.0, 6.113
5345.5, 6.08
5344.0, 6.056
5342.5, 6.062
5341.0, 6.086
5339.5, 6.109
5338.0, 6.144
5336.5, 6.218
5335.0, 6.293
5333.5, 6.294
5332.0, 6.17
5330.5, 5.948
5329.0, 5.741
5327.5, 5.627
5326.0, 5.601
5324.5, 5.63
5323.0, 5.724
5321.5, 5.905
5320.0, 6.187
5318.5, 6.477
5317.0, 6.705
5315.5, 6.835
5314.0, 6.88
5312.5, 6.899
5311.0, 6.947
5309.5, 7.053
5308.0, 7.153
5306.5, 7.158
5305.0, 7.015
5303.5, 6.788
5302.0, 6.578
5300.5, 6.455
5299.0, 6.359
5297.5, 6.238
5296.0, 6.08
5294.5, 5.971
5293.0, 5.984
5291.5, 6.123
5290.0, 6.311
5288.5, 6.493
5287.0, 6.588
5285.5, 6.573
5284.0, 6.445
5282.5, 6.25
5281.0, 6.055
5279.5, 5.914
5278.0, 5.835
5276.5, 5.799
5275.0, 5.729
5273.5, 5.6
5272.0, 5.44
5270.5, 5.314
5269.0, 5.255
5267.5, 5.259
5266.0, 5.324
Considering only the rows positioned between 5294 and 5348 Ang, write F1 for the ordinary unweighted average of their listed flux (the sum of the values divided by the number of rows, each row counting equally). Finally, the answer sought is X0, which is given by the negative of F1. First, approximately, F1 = 6.32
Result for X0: -6.3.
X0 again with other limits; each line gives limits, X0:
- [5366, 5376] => -6.0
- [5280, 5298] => -6.3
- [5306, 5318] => -7.0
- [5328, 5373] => -6.1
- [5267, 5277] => -5.5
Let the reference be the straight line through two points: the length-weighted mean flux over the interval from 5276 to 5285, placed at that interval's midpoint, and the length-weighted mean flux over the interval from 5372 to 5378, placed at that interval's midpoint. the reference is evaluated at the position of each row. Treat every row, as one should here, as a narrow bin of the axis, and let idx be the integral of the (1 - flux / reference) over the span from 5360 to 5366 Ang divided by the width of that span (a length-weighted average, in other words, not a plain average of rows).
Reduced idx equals 0.003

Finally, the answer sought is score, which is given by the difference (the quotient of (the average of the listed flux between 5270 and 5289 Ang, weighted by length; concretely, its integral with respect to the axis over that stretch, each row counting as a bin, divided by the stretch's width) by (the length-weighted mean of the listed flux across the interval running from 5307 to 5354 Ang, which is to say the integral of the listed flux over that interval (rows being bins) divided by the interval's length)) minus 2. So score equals -1.04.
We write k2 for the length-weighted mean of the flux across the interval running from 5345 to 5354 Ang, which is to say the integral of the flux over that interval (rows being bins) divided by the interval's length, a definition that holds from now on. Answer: 6.19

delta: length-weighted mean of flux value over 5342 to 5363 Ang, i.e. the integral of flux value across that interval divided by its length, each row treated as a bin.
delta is 6.2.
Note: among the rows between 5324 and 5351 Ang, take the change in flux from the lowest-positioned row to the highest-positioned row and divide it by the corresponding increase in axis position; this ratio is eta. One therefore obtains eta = 0.022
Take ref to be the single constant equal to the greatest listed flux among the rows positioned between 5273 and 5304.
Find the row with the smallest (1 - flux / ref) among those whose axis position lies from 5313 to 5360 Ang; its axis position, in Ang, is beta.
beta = 5314.0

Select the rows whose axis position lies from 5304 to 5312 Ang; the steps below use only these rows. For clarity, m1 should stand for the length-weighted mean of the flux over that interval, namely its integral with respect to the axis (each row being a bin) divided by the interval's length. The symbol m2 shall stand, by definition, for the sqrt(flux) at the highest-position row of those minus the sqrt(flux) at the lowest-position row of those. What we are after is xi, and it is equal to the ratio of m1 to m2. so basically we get -548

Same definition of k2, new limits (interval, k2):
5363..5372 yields 5.93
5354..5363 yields 6.28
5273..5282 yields 5.84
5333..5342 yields 6.18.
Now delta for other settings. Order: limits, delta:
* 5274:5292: 6.2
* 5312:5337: 6.2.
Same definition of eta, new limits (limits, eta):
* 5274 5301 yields 0.028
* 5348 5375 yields -0.001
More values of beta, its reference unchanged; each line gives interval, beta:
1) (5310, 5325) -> 5311.0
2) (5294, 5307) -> 5306.5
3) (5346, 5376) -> 5354.5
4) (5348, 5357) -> 5354.5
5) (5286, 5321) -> 5306.5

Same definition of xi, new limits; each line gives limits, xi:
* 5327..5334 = 44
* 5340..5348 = 1113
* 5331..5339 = -1186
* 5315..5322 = -35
